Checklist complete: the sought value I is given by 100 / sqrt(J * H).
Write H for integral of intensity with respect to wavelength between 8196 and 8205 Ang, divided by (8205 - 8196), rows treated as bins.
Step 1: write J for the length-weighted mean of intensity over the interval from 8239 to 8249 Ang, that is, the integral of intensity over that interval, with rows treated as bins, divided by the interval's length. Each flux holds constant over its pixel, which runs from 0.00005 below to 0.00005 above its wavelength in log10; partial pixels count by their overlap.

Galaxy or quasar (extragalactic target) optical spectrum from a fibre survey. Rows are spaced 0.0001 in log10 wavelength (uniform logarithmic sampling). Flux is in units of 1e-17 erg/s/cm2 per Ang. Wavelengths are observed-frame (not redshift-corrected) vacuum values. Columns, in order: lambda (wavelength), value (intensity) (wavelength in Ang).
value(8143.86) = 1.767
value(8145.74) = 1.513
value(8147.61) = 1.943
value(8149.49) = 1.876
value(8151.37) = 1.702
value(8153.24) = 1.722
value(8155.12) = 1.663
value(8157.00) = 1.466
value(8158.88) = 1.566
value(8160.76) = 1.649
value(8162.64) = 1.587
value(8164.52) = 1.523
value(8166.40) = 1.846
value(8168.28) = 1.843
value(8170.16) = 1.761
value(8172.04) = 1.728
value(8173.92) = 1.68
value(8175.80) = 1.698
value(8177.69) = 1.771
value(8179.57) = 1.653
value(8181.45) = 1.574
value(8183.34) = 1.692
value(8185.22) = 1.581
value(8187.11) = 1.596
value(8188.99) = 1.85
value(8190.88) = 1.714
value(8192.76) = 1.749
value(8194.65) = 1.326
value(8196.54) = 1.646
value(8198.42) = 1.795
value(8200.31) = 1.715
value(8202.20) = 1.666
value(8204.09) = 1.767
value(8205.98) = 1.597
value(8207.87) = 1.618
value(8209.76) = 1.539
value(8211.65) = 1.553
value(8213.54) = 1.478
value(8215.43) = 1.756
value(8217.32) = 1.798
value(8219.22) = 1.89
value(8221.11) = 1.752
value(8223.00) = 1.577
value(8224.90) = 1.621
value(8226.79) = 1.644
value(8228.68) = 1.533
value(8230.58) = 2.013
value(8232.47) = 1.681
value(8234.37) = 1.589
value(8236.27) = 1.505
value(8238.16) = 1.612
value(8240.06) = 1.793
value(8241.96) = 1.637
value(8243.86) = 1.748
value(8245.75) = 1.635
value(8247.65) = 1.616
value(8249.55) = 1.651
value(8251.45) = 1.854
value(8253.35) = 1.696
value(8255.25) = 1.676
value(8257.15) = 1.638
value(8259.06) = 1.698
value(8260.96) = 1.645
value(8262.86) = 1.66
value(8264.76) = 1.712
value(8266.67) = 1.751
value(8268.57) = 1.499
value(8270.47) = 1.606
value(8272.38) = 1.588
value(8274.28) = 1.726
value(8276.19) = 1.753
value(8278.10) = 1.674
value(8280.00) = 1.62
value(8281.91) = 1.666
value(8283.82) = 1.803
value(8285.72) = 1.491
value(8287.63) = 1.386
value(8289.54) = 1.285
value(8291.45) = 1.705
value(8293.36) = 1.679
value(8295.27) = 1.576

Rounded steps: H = 1.72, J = 1.683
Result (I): 59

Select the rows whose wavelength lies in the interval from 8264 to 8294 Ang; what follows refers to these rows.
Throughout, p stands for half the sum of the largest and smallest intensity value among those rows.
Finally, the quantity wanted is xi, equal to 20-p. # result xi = 18.46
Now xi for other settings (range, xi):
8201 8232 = 18.25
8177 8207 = 18.41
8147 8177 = 18.30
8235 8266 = 18.32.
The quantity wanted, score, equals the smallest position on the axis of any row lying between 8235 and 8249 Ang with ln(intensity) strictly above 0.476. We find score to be 8238.16 Ang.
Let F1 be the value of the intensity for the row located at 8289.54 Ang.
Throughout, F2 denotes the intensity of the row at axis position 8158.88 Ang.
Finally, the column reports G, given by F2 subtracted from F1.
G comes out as -0.28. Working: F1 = 1.285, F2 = 1.566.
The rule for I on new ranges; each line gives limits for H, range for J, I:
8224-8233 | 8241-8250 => 60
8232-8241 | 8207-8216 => 62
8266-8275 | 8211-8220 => 60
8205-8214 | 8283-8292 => 65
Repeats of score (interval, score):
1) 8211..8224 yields 8215.43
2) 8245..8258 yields 8245.75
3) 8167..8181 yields 8168.28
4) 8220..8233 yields 8221.11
